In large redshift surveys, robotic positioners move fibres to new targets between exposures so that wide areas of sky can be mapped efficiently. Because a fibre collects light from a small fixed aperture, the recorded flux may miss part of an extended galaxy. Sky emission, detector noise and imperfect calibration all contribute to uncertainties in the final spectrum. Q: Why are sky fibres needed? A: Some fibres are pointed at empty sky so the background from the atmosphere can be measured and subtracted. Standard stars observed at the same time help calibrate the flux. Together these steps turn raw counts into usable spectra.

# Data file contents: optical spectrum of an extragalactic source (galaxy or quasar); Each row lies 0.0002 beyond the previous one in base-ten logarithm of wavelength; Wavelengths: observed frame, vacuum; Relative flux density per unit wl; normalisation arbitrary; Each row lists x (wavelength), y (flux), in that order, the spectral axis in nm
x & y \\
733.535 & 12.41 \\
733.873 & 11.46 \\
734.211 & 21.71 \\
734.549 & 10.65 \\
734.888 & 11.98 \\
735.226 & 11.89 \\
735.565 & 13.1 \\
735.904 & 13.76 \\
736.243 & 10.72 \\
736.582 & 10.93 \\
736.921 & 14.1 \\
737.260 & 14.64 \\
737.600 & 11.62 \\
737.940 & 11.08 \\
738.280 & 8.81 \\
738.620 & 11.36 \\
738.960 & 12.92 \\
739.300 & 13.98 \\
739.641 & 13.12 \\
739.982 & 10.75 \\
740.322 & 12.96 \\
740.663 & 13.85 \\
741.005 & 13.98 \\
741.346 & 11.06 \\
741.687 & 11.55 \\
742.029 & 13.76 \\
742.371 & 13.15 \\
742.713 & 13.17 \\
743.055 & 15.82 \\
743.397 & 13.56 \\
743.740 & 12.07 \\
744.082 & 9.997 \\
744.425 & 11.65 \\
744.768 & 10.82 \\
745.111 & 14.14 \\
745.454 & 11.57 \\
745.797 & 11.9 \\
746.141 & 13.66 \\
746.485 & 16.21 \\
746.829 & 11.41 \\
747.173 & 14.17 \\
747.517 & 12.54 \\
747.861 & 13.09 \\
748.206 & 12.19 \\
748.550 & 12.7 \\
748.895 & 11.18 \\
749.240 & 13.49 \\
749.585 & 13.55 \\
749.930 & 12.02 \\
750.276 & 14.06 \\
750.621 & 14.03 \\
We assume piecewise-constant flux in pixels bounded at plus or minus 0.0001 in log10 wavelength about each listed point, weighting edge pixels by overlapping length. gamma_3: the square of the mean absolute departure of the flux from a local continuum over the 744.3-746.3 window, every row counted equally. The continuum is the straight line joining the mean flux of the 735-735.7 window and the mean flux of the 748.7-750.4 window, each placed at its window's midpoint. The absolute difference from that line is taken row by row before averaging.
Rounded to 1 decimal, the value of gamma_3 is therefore 1.5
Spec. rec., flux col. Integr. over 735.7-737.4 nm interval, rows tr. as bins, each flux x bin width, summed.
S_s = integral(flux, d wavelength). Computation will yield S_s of 21.8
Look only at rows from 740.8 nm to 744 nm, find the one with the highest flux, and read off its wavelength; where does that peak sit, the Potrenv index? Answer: 743.055 nm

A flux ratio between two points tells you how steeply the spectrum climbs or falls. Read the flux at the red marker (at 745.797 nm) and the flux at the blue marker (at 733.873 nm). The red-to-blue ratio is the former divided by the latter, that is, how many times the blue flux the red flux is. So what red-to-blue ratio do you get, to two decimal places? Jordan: 1.04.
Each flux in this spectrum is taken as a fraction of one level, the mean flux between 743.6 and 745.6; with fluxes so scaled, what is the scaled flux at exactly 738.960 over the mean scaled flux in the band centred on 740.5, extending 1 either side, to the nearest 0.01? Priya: 1.02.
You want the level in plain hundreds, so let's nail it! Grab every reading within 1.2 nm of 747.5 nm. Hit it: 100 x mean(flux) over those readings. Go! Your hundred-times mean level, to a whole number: 1319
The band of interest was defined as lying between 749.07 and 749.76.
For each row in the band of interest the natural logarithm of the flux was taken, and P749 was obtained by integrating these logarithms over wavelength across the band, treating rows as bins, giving 1.80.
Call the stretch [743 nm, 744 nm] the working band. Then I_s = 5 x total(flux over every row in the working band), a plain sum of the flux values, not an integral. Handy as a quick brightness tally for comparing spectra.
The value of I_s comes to 207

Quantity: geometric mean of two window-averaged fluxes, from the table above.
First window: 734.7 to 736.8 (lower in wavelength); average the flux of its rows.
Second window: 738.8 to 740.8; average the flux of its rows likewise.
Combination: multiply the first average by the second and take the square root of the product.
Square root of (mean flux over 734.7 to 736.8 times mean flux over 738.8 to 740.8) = 12.5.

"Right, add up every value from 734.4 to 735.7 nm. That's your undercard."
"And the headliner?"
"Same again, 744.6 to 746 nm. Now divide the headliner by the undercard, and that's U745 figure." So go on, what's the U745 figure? 1.02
